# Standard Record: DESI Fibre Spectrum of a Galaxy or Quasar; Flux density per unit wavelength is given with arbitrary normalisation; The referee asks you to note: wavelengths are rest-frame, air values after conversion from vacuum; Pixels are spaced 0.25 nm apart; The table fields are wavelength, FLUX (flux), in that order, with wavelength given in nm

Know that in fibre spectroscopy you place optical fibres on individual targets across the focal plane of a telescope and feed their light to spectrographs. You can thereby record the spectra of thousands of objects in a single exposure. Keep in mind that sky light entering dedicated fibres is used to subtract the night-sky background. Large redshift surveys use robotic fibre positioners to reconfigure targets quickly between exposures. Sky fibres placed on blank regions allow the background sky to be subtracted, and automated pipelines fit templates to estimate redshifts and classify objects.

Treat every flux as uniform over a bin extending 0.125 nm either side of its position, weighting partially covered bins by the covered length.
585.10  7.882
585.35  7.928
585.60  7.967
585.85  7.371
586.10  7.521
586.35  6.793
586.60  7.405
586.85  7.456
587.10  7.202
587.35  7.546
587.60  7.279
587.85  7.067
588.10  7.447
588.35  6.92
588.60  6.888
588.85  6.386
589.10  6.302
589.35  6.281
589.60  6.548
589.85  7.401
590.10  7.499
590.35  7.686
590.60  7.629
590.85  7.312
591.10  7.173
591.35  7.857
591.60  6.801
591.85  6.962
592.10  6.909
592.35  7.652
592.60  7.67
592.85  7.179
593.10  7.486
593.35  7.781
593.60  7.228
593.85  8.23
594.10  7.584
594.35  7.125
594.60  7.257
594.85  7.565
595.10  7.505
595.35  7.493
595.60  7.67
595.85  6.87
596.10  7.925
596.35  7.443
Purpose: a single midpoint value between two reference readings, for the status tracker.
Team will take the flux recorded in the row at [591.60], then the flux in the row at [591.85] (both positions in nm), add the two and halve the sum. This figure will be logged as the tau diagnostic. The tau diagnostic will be 6.9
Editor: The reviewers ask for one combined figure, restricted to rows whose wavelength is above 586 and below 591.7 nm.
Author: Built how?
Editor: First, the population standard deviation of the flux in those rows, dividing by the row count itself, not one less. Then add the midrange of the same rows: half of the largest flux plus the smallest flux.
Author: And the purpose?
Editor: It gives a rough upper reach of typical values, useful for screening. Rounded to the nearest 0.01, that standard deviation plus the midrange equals 7.52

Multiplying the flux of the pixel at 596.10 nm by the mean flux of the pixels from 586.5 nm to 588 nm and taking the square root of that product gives 7.62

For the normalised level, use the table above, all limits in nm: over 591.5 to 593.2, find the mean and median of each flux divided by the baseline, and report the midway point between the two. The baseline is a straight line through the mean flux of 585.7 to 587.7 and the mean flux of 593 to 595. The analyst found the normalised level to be 0.96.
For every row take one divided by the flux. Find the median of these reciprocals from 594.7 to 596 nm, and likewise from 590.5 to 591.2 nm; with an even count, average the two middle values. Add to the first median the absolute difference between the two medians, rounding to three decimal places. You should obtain 0.137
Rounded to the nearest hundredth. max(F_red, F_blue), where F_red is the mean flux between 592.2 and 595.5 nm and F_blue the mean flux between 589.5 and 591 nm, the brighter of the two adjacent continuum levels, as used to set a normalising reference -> 7.52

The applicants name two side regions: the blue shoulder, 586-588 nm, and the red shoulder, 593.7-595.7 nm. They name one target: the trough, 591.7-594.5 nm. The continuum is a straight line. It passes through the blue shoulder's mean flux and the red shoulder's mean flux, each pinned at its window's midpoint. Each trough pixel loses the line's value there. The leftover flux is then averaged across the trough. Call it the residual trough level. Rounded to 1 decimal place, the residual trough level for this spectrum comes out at -0.1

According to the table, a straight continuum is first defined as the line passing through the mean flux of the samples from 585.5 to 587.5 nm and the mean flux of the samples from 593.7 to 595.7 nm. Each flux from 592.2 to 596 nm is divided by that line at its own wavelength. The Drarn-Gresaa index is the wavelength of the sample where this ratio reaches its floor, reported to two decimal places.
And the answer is 595.85 nm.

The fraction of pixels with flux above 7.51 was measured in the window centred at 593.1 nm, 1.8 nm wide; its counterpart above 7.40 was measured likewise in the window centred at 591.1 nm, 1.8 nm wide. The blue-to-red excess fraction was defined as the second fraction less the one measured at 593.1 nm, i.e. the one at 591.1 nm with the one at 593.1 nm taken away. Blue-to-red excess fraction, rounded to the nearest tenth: -0.1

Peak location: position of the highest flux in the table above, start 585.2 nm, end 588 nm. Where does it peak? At 585.60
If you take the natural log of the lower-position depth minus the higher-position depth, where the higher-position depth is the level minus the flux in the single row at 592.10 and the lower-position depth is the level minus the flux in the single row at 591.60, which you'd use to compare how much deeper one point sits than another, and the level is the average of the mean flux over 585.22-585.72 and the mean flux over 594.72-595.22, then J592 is -2.23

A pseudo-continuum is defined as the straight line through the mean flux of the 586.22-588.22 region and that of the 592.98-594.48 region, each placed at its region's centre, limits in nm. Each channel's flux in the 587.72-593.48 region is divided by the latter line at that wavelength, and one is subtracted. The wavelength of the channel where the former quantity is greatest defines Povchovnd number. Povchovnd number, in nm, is 591.35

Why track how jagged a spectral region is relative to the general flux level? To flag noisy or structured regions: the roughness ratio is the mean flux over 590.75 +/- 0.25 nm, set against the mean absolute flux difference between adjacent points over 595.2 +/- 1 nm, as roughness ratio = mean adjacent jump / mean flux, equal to 0.049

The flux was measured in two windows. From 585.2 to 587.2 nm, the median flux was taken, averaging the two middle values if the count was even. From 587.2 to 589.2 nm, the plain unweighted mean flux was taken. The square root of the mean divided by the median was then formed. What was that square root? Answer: 0.97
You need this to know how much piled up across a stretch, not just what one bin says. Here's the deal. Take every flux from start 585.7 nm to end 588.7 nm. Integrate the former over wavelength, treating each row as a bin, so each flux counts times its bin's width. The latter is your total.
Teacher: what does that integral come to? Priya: 22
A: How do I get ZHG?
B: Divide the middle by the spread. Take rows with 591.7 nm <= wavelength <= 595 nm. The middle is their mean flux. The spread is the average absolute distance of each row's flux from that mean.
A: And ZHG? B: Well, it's 25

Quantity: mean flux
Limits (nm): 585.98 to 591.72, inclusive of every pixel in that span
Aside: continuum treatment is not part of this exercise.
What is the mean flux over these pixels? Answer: 7.1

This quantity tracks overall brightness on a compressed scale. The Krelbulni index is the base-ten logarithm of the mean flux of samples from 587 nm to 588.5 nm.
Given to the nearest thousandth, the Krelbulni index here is 0.860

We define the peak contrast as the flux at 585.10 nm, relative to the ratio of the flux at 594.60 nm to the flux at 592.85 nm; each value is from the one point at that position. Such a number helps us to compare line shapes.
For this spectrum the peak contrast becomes 7.8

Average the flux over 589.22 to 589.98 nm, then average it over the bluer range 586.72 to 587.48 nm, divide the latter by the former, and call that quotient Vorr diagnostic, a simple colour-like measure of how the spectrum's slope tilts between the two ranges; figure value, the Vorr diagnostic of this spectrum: 1.10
